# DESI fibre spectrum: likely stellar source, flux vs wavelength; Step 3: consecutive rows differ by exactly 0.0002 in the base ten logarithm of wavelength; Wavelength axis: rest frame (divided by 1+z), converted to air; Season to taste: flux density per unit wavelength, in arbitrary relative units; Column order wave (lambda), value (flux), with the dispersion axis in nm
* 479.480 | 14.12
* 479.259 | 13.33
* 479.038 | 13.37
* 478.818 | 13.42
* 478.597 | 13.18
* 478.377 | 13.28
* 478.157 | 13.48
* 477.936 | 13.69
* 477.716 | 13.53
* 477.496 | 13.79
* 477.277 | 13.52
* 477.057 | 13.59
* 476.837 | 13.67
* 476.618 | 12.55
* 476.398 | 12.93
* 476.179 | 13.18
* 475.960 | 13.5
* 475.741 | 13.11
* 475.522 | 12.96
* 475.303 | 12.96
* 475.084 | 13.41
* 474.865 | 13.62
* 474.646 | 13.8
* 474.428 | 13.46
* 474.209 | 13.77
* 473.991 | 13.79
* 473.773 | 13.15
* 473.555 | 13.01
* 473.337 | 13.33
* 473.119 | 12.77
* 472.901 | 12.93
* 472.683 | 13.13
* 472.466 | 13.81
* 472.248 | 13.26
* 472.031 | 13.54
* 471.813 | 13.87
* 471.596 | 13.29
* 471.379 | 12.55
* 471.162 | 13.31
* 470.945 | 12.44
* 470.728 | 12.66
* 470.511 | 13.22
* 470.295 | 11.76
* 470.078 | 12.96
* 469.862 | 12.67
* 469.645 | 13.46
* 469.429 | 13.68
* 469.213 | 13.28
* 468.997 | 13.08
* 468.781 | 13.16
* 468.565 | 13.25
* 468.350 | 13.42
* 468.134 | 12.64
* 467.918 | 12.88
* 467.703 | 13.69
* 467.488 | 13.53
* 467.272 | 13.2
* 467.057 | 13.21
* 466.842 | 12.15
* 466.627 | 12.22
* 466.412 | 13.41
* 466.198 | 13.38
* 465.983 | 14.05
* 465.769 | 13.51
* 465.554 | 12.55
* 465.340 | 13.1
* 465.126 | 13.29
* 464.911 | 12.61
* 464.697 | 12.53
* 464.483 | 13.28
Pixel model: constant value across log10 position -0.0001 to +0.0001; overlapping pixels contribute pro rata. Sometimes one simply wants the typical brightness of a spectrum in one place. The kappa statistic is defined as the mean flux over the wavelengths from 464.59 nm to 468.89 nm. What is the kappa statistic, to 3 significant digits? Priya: 13.1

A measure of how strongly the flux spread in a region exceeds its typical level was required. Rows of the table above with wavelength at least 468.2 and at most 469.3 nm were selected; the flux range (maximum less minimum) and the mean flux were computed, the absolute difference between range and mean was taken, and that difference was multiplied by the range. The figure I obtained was 4.4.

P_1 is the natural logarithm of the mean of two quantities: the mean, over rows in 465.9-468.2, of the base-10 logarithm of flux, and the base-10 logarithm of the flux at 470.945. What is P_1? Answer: 0.101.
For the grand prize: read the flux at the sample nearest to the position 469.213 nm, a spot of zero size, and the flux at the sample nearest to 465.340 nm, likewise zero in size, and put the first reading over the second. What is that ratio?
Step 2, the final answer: 1.01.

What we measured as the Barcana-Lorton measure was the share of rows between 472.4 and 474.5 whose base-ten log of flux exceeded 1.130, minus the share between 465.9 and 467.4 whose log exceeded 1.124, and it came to -0.13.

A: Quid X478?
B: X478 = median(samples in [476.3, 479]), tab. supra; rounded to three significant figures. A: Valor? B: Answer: 13.5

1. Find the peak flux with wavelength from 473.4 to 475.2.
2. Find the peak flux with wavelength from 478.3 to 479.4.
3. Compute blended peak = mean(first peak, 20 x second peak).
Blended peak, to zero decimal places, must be 141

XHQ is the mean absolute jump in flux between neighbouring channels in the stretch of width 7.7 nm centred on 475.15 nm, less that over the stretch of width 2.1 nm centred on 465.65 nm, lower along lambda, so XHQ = -0.22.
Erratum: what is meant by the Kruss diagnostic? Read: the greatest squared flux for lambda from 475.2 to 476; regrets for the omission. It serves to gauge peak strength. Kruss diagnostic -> 182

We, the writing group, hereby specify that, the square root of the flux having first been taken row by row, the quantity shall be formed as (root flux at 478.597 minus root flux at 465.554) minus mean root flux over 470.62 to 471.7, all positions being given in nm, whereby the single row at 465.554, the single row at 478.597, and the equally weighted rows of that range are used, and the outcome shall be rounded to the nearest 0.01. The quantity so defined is -3.50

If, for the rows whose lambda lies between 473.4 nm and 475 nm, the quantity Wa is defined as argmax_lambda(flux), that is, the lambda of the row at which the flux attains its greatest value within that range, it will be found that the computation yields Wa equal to 474.646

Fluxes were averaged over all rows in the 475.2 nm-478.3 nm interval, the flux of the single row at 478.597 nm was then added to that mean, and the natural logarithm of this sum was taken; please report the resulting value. 3.28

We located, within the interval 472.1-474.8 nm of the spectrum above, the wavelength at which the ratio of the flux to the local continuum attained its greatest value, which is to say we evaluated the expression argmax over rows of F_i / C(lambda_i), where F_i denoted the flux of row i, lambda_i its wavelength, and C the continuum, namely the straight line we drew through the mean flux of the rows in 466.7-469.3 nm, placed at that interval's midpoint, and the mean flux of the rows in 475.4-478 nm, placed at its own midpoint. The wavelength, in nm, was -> 472.466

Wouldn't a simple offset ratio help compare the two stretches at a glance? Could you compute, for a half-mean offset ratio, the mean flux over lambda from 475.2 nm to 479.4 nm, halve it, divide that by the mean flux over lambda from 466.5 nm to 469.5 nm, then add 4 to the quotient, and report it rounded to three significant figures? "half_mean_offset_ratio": 4.51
